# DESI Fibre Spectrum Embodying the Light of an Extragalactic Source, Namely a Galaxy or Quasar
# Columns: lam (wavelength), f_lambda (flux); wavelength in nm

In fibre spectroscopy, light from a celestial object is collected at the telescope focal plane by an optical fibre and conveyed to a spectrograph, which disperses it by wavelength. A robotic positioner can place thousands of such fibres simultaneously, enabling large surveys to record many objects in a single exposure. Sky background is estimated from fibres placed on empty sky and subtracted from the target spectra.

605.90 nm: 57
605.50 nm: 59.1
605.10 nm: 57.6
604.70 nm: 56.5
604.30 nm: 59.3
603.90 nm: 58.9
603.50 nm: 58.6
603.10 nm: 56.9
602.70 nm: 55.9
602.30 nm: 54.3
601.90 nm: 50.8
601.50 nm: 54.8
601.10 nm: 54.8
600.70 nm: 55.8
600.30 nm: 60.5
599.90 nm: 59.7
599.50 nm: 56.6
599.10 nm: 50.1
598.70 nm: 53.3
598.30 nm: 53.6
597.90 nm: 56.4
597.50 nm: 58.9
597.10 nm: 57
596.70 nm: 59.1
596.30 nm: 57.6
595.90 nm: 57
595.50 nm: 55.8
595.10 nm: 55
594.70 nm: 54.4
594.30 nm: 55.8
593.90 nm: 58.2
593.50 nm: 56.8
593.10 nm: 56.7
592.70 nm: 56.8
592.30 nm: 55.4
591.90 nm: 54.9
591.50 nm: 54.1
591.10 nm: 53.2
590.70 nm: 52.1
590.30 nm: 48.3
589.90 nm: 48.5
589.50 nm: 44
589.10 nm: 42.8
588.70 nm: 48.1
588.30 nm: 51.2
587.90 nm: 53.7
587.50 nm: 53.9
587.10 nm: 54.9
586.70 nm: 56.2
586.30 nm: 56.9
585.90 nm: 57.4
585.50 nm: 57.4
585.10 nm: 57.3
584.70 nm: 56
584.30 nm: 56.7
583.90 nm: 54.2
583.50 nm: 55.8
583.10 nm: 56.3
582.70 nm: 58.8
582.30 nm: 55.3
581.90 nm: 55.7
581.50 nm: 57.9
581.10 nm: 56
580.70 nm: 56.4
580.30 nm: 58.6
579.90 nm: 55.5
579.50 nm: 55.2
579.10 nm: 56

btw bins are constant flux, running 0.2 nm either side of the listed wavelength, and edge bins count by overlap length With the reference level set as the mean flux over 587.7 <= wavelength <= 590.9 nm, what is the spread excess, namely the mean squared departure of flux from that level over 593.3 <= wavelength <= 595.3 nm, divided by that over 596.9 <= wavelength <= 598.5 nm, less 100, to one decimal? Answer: -99.1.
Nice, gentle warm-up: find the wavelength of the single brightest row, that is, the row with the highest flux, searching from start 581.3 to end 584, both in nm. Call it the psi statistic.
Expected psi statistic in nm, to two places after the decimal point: 582.70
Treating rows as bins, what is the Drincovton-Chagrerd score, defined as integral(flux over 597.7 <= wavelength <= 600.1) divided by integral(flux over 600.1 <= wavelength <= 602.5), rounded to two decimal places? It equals 1.00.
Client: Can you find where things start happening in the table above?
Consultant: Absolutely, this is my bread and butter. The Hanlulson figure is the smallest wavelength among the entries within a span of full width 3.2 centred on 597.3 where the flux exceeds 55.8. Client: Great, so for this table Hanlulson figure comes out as 595.90 nm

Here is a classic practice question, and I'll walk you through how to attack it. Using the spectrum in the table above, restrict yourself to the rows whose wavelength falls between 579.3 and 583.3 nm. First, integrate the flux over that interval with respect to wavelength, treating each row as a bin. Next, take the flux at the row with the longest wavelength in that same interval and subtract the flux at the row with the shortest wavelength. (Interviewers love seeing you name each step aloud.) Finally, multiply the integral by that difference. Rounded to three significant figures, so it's 249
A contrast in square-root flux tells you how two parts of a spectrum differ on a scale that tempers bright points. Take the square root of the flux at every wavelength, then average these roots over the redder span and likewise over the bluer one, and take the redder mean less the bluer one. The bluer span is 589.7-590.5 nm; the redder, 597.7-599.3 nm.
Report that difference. 0.35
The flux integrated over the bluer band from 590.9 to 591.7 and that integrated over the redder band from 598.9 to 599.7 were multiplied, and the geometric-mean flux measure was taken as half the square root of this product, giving 21.4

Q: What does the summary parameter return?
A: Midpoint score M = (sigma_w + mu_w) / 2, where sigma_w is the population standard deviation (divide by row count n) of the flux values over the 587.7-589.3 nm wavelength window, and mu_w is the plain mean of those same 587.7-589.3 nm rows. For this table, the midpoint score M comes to 26.5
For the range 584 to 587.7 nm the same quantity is 28.7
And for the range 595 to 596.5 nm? 28.7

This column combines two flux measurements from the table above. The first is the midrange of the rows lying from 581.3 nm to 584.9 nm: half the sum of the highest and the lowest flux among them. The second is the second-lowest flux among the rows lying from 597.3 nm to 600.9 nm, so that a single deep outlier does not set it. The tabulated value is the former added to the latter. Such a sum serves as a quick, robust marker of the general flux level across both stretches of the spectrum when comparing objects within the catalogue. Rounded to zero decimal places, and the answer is 110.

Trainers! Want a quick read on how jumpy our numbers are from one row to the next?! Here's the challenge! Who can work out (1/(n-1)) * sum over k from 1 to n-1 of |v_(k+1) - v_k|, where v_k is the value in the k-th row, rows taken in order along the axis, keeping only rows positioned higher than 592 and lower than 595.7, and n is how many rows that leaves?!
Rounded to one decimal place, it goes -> 1.0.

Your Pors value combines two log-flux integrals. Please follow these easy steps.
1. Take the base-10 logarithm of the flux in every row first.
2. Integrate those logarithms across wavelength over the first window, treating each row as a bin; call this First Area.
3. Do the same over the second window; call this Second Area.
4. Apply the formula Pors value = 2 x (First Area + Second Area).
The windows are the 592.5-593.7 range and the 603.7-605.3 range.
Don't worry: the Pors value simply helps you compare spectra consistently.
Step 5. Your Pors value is 9.9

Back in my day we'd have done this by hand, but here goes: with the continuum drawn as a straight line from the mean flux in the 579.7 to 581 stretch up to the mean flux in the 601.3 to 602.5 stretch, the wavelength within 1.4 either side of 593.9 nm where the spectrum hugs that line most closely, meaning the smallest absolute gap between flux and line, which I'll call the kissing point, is 594.70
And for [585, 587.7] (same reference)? 586.70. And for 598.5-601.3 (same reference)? 598.70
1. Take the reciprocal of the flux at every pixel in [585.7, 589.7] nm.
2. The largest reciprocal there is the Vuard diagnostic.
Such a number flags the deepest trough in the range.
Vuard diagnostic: 0.0234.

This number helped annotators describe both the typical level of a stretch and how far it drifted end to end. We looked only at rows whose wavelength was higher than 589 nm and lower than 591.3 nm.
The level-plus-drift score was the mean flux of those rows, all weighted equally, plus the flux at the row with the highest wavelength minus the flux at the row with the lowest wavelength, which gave 59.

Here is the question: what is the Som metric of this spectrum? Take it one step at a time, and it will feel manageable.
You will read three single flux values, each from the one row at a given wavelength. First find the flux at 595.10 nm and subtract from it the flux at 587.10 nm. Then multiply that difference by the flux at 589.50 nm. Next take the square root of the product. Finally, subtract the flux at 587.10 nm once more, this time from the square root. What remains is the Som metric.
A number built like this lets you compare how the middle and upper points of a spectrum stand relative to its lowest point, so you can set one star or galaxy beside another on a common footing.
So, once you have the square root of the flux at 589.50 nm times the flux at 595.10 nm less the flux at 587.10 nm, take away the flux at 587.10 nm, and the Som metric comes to -53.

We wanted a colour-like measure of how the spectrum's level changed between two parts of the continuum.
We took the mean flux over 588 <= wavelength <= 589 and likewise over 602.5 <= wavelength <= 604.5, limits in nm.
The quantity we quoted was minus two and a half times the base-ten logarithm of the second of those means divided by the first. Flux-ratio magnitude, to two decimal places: -0.17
